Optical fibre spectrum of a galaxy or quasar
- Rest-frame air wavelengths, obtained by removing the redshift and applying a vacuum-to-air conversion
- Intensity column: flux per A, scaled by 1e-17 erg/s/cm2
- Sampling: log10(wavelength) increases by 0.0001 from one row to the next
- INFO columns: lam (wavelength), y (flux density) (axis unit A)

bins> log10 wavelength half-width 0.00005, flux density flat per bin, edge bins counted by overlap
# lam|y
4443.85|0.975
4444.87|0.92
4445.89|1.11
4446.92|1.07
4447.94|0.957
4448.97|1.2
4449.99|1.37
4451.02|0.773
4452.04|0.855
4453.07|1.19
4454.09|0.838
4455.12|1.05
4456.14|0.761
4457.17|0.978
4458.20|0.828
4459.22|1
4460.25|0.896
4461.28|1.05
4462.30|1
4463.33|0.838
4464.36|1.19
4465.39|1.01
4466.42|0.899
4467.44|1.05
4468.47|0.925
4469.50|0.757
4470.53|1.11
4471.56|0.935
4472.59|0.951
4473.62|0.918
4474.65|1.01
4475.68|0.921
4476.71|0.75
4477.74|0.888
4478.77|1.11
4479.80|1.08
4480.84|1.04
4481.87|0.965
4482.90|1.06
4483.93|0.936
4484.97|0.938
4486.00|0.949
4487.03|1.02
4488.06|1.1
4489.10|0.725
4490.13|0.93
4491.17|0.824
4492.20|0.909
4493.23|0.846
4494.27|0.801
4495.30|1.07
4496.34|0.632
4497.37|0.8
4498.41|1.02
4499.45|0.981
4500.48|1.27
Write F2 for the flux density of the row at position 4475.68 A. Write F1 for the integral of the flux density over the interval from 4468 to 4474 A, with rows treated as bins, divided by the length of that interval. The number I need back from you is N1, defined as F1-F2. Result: 0.01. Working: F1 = 0.93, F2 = 0.921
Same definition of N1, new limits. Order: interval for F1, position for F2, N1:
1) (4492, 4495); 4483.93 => -0.07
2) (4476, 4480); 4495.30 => -0.12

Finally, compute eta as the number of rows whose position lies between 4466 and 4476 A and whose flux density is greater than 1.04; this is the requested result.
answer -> 2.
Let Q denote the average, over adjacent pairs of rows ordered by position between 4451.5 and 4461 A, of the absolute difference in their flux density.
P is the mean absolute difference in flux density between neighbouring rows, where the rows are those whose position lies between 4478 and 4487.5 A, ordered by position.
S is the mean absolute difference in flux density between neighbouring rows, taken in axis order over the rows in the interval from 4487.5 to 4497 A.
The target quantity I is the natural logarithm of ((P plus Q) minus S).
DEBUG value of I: -2.4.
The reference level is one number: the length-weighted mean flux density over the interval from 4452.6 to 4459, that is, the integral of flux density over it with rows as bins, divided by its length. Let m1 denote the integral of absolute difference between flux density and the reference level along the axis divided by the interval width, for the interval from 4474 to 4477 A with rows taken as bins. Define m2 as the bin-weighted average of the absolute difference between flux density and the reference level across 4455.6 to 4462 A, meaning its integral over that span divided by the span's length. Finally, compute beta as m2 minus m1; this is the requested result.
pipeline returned 0.006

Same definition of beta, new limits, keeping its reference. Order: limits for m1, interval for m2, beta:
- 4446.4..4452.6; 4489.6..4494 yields -0.110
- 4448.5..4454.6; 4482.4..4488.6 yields -0.154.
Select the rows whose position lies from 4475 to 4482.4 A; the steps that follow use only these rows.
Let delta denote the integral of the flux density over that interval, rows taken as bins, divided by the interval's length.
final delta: 0.966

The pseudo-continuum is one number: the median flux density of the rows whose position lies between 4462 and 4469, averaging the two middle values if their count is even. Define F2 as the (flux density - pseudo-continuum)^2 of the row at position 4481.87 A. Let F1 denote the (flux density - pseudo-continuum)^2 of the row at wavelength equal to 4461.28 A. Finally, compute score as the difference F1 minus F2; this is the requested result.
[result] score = 0.00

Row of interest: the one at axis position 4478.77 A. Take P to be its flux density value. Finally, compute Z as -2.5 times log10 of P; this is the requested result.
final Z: -0.11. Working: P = 1.11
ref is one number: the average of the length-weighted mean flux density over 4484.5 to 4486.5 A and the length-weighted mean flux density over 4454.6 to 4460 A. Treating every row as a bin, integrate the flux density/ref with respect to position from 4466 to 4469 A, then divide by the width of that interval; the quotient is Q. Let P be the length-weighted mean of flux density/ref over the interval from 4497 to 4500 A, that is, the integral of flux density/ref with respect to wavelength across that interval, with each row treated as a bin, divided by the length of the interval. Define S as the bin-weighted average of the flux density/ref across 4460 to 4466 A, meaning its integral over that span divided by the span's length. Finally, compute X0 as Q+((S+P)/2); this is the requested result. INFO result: 2.07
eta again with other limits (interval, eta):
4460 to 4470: 3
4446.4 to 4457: 5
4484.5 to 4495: 1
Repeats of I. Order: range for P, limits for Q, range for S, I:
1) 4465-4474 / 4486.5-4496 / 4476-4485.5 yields -1.6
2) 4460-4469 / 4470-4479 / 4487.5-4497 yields -2.5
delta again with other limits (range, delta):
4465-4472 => 0.955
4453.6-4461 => 0.911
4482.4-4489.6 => 0.961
